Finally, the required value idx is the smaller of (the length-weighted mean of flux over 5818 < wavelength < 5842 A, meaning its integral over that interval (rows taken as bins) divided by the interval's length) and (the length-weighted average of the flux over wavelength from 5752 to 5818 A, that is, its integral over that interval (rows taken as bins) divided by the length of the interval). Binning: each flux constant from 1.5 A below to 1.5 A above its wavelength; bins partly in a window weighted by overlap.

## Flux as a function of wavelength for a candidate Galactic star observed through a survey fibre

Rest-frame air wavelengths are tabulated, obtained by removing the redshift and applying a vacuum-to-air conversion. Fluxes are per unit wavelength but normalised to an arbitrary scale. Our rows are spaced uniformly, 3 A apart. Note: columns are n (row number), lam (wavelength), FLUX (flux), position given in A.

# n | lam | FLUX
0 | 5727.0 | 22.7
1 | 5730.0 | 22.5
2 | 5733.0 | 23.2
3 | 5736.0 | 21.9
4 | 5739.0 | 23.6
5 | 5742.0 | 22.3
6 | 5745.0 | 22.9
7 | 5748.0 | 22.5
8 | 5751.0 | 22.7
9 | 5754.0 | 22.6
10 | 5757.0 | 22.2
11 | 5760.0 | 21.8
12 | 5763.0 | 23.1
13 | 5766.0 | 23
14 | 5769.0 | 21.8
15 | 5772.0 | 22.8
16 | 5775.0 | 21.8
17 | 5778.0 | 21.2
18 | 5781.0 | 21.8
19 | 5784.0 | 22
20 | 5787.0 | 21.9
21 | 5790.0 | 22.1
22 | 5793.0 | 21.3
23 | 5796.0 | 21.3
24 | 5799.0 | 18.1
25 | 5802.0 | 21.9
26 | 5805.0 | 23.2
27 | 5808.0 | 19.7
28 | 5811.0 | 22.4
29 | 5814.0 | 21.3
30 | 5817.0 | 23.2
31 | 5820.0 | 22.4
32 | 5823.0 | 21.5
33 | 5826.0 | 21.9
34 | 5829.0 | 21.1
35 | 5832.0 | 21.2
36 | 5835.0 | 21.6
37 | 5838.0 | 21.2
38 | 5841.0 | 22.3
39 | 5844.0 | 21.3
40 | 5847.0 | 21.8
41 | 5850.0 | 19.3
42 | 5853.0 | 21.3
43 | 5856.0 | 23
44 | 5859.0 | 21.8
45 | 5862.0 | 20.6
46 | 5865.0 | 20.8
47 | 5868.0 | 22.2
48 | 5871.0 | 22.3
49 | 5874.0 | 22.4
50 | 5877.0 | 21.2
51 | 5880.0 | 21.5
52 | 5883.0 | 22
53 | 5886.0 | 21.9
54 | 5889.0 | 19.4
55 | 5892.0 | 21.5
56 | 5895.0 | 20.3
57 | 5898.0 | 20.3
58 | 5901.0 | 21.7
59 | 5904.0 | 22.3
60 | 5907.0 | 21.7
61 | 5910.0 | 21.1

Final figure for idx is 21.7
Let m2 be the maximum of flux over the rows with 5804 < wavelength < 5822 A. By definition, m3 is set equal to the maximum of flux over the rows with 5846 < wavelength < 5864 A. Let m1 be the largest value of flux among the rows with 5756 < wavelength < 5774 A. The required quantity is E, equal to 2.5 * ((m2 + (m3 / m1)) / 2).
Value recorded 30.2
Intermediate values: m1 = 23.1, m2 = 23.2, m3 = 23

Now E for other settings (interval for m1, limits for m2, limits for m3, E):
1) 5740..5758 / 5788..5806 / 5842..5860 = 30.3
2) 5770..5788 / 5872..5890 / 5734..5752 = 29.3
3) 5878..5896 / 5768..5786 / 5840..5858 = 29.8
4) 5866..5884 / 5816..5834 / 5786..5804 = 30.2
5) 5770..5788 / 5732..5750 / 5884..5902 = 30.7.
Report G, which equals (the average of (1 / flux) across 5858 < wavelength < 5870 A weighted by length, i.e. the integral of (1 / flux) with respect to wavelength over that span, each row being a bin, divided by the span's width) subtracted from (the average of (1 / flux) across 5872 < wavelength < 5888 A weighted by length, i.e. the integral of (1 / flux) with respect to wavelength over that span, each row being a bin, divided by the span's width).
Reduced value -0.0008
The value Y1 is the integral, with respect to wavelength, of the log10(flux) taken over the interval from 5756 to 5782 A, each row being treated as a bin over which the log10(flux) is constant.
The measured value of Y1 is 35.0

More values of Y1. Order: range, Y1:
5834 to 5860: 34.6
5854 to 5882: 37.4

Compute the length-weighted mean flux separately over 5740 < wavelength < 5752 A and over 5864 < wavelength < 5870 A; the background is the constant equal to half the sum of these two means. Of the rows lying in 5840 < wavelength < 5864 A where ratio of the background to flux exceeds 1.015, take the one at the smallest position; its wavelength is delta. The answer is 5844.0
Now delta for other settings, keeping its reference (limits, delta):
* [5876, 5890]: 5877.0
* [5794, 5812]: 5796.0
